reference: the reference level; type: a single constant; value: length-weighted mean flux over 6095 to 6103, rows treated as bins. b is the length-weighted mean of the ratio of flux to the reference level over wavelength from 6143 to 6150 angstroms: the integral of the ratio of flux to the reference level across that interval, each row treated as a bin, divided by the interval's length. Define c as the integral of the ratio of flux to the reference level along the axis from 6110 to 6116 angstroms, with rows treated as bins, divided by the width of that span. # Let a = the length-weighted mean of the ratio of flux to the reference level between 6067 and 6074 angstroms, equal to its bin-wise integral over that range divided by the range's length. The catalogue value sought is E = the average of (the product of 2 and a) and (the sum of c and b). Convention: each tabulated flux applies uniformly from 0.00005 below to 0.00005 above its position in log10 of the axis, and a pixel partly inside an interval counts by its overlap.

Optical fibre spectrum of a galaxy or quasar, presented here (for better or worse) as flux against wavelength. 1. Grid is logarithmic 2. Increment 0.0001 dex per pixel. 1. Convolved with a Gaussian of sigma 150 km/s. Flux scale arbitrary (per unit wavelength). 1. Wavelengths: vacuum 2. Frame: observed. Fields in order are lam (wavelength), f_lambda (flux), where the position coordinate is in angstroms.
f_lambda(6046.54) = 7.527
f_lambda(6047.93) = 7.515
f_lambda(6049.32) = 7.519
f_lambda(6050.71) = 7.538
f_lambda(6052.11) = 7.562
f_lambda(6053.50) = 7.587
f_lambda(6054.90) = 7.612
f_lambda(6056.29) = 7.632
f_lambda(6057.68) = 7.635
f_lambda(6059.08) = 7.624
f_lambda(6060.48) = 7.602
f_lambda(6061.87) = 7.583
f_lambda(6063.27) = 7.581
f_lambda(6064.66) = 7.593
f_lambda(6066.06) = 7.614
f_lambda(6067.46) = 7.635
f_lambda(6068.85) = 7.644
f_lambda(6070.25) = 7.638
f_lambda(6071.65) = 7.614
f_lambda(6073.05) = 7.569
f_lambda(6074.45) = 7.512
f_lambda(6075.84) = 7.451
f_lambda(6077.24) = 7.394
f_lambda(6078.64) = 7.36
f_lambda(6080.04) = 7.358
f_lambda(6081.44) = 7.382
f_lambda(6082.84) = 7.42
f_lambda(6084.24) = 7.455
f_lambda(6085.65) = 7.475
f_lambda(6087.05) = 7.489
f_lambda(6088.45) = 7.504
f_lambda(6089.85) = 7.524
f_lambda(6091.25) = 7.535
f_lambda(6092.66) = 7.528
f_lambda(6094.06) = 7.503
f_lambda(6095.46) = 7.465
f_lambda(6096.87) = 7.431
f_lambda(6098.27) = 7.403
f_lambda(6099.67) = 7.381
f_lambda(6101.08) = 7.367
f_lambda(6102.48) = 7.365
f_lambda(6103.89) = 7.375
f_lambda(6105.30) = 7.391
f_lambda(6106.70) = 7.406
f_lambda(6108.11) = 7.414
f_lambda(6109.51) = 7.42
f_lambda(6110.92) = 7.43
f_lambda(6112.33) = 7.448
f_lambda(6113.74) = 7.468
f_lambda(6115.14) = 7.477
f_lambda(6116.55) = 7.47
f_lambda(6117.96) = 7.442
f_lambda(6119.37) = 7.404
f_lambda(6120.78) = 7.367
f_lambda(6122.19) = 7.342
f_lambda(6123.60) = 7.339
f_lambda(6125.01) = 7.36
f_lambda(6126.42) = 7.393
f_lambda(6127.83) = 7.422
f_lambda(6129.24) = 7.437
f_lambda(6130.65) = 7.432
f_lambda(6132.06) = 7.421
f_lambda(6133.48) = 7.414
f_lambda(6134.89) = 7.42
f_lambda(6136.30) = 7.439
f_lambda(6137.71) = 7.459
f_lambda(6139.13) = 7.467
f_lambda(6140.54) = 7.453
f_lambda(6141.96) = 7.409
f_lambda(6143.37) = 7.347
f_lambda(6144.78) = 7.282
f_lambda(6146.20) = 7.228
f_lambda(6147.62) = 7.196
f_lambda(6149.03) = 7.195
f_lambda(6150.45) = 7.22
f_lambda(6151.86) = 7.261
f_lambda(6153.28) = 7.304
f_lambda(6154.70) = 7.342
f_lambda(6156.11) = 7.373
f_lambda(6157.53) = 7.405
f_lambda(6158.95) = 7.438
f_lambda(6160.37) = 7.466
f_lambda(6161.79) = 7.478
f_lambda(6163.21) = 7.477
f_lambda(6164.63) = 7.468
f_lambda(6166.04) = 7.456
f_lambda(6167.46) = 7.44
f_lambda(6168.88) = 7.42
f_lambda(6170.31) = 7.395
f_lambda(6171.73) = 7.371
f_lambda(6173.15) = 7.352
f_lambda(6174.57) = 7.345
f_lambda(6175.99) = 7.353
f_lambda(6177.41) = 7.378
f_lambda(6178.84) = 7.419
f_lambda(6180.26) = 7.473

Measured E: 2.021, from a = 1.029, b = 0.98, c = 1.007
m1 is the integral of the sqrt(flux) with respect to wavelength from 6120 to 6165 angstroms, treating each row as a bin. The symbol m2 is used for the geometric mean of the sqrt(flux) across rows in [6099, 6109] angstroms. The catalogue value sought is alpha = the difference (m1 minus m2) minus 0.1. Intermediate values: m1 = 122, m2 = 2.72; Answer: 119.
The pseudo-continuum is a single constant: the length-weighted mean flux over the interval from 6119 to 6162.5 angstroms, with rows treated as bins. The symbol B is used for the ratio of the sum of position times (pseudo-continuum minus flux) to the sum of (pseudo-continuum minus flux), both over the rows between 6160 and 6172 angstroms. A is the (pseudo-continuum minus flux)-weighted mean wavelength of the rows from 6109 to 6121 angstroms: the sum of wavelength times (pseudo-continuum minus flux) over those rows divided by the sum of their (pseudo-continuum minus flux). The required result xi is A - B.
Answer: -49.9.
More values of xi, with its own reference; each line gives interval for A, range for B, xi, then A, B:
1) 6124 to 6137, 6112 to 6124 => 17.6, 6131.9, 6114.3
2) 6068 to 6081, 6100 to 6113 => -38.4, 6071.5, 6109.9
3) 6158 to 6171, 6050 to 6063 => 107.2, 6163.8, 6056.6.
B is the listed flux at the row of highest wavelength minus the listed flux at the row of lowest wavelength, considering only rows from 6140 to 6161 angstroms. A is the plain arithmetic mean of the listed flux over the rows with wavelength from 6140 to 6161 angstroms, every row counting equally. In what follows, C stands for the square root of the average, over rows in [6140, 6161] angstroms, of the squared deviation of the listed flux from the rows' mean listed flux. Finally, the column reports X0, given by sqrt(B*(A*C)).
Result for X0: 0.09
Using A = 7.33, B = 0.013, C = 0.092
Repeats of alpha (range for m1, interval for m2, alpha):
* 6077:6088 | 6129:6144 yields 27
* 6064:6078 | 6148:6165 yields 36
